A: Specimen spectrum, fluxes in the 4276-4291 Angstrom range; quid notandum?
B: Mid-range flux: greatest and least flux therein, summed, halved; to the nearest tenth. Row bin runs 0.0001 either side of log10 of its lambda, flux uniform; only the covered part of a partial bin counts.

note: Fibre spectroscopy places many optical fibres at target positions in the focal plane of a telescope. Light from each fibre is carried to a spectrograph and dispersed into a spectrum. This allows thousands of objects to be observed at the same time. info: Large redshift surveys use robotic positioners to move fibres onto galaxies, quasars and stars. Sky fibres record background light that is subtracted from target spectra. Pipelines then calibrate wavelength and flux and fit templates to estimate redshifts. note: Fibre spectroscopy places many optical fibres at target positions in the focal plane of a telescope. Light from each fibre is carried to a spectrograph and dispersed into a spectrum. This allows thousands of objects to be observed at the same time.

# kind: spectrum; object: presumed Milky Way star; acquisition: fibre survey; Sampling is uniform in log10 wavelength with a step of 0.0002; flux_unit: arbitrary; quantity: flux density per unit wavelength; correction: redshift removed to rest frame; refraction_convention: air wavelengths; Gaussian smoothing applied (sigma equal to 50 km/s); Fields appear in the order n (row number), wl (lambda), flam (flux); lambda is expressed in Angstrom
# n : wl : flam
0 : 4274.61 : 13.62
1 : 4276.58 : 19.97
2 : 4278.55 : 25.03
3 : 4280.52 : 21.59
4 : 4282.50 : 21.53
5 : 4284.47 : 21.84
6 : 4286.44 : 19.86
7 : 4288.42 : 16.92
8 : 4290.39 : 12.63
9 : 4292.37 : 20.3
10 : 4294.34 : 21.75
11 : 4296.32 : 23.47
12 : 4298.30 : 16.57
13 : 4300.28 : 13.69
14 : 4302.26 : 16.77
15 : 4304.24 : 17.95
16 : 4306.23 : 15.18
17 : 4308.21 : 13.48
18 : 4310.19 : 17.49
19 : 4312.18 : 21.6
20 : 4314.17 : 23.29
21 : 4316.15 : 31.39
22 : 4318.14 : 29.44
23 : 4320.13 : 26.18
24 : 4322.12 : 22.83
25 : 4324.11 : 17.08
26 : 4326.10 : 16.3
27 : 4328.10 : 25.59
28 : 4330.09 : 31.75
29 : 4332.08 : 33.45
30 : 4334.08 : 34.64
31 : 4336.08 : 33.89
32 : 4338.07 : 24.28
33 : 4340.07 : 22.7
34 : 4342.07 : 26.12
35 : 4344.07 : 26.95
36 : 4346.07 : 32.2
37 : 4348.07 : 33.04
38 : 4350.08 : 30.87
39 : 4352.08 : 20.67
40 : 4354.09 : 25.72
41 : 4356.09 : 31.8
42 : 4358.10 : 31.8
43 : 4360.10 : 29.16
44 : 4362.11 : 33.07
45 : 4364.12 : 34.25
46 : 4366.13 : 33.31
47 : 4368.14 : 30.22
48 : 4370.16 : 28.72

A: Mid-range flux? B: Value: 18.8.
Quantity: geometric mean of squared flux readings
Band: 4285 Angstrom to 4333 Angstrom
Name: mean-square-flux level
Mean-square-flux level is 410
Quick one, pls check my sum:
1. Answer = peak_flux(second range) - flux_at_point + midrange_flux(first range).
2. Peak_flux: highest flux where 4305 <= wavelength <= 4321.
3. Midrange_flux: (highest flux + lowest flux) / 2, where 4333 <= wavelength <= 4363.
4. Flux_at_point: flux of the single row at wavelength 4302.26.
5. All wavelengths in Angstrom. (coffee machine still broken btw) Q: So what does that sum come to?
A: 42.3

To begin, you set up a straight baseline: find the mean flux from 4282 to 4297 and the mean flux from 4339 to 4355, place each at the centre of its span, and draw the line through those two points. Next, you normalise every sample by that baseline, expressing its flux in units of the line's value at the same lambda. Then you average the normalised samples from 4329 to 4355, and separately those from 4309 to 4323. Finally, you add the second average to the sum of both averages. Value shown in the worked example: 3.20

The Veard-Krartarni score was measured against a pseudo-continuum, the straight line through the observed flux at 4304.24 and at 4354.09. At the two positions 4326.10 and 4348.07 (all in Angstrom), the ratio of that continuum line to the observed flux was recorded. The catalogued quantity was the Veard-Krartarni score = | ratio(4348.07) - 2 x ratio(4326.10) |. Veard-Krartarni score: 1.9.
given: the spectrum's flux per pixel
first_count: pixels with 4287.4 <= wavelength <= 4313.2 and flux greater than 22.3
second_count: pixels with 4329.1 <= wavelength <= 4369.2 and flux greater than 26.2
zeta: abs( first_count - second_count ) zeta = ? 14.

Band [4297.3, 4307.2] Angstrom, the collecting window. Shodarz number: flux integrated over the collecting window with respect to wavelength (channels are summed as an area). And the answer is 159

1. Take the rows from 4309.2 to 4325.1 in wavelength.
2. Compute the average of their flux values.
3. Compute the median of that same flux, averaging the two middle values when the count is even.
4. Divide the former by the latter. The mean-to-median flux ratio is 1.026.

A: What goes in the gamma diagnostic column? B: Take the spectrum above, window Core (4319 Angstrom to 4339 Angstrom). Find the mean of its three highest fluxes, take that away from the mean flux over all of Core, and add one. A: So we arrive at -6.4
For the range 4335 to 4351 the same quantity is -3.3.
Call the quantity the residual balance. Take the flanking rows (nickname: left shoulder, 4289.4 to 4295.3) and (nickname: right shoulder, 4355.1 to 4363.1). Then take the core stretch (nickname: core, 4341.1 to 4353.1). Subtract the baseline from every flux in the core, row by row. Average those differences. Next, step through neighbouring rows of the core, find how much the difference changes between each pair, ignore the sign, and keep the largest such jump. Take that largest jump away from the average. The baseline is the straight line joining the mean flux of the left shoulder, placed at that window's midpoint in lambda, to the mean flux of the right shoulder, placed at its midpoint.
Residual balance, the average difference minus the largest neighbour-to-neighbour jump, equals -11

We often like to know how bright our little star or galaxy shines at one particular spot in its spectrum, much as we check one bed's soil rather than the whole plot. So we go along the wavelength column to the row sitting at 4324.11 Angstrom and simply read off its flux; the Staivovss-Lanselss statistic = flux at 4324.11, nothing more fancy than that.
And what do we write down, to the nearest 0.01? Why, 17.08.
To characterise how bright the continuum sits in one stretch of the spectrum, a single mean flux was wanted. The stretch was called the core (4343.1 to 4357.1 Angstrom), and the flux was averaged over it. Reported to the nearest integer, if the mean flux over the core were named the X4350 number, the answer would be 29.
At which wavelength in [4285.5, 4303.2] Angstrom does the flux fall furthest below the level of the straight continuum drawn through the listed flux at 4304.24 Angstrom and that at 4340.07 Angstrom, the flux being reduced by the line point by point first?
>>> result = 4300.28 Angstrom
